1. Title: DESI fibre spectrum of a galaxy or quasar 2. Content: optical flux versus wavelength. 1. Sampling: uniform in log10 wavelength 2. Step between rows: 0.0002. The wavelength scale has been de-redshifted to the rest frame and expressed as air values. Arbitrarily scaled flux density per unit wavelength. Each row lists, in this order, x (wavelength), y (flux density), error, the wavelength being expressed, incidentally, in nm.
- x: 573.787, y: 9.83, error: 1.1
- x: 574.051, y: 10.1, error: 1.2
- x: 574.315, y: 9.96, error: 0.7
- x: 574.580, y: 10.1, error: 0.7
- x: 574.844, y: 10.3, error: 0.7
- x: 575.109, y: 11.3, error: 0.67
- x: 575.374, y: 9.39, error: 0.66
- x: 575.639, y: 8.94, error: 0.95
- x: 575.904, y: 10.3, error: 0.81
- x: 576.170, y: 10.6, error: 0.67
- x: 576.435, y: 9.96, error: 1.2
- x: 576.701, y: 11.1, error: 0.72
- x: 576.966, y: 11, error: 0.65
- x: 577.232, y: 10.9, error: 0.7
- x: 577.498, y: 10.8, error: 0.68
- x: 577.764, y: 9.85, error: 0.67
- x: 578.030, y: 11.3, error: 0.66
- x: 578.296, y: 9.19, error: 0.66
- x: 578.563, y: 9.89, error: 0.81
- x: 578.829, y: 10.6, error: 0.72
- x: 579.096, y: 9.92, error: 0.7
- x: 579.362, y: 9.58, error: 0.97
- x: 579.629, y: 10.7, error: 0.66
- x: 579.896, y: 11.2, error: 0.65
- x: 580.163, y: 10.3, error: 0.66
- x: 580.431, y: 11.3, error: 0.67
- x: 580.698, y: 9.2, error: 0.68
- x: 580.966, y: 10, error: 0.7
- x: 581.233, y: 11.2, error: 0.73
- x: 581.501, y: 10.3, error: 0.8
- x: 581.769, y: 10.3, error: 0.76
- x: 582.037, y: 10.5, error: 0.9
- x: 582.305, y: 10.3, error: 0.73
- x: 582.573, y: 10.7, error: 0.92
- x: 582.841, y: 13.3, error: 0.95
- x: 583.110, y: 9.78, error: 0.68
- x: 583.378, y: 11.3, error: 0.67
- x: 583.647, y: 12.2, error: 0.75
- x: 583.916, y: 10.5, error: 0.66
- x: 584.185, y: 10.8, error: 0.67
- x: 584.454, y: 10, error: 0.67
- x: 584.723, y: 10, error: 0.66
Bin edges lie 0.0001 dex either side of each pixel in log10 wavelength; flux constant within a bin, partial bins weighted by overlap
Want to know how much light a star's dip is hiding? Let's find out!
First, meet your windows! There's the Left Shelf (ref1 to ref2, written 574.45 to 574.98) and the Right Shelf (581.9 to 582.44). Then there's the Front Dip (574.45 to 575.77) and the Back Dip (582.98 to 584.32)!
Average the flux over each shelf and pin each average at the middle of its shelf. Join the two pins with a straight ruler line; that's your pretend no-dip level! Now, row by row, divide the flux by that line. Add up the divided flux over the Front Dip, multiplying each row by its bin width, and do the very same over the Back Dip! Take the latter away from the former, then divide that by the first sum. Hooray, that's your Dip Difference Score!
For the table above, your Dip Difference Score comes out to -0.08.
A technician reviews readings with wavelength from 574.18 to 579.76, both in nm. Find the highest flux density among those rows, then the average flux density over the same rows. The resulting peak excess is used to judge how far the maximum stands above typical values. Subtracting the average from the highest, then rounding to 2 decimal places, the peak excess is 1.03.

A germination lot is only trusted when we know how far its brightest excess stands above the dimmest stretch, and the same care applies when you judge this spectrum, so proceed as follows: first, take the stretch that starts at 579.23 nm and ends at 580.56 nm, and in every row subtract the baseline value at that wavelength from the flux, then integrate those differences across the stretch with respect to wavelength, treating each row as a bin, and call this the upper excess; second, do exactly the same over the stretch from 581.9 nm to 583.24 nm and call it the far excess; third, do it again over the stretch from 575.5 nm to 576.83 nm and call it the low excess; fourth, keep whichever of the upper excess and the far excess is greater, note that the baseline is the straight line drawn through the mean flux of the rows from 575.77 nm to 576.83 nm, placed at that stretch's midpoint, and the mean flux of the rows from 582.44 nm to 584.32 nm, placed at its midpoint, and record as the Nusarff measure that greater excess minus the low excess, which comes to 0.1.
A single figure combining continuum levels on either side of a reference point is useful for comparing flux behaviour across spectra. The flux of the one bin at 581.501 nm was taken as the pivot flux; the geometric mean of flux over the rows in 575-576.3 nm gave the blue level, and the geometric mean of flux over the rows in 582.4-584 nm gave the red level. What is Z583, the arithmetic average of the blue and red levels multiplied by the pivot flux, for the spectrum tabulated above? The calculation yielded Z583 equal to 110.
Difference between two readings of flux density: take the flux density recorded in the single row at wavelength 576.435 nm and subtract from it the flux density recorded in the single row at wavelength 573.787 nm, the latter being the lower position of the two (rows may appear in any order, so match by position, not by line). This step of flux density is 0.1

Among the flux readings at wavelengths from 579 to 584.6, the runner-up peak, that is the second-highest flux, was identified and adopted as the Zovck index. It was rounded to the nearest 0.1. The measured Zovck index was 12.2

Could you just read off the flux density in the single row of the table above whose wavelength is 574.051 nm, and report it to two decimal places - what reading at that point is 10.10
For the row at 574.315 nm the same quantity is 9.96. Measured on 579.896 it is 11.20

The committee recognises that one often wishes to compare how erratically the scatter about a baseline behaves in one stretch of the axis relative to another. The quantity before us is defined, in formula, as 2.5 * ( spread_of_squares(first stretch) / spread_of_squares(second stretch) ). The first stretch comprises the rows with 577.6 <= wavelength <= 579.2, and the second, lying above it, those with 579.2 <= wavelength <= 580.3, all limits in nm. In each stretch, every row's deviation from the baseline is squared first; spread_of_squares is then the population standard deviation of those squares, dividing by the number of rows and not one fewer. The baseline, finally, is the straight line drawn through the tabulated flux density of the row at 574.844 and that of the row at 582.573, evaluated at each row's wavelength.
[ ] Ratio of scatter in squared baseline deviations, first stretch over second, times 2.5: 3.7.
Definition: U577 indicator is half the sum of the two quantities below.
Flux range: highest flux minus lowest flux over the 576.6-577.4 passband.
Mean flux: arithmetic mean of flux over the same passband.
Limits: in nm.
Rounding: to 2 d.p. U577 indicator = 5.60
